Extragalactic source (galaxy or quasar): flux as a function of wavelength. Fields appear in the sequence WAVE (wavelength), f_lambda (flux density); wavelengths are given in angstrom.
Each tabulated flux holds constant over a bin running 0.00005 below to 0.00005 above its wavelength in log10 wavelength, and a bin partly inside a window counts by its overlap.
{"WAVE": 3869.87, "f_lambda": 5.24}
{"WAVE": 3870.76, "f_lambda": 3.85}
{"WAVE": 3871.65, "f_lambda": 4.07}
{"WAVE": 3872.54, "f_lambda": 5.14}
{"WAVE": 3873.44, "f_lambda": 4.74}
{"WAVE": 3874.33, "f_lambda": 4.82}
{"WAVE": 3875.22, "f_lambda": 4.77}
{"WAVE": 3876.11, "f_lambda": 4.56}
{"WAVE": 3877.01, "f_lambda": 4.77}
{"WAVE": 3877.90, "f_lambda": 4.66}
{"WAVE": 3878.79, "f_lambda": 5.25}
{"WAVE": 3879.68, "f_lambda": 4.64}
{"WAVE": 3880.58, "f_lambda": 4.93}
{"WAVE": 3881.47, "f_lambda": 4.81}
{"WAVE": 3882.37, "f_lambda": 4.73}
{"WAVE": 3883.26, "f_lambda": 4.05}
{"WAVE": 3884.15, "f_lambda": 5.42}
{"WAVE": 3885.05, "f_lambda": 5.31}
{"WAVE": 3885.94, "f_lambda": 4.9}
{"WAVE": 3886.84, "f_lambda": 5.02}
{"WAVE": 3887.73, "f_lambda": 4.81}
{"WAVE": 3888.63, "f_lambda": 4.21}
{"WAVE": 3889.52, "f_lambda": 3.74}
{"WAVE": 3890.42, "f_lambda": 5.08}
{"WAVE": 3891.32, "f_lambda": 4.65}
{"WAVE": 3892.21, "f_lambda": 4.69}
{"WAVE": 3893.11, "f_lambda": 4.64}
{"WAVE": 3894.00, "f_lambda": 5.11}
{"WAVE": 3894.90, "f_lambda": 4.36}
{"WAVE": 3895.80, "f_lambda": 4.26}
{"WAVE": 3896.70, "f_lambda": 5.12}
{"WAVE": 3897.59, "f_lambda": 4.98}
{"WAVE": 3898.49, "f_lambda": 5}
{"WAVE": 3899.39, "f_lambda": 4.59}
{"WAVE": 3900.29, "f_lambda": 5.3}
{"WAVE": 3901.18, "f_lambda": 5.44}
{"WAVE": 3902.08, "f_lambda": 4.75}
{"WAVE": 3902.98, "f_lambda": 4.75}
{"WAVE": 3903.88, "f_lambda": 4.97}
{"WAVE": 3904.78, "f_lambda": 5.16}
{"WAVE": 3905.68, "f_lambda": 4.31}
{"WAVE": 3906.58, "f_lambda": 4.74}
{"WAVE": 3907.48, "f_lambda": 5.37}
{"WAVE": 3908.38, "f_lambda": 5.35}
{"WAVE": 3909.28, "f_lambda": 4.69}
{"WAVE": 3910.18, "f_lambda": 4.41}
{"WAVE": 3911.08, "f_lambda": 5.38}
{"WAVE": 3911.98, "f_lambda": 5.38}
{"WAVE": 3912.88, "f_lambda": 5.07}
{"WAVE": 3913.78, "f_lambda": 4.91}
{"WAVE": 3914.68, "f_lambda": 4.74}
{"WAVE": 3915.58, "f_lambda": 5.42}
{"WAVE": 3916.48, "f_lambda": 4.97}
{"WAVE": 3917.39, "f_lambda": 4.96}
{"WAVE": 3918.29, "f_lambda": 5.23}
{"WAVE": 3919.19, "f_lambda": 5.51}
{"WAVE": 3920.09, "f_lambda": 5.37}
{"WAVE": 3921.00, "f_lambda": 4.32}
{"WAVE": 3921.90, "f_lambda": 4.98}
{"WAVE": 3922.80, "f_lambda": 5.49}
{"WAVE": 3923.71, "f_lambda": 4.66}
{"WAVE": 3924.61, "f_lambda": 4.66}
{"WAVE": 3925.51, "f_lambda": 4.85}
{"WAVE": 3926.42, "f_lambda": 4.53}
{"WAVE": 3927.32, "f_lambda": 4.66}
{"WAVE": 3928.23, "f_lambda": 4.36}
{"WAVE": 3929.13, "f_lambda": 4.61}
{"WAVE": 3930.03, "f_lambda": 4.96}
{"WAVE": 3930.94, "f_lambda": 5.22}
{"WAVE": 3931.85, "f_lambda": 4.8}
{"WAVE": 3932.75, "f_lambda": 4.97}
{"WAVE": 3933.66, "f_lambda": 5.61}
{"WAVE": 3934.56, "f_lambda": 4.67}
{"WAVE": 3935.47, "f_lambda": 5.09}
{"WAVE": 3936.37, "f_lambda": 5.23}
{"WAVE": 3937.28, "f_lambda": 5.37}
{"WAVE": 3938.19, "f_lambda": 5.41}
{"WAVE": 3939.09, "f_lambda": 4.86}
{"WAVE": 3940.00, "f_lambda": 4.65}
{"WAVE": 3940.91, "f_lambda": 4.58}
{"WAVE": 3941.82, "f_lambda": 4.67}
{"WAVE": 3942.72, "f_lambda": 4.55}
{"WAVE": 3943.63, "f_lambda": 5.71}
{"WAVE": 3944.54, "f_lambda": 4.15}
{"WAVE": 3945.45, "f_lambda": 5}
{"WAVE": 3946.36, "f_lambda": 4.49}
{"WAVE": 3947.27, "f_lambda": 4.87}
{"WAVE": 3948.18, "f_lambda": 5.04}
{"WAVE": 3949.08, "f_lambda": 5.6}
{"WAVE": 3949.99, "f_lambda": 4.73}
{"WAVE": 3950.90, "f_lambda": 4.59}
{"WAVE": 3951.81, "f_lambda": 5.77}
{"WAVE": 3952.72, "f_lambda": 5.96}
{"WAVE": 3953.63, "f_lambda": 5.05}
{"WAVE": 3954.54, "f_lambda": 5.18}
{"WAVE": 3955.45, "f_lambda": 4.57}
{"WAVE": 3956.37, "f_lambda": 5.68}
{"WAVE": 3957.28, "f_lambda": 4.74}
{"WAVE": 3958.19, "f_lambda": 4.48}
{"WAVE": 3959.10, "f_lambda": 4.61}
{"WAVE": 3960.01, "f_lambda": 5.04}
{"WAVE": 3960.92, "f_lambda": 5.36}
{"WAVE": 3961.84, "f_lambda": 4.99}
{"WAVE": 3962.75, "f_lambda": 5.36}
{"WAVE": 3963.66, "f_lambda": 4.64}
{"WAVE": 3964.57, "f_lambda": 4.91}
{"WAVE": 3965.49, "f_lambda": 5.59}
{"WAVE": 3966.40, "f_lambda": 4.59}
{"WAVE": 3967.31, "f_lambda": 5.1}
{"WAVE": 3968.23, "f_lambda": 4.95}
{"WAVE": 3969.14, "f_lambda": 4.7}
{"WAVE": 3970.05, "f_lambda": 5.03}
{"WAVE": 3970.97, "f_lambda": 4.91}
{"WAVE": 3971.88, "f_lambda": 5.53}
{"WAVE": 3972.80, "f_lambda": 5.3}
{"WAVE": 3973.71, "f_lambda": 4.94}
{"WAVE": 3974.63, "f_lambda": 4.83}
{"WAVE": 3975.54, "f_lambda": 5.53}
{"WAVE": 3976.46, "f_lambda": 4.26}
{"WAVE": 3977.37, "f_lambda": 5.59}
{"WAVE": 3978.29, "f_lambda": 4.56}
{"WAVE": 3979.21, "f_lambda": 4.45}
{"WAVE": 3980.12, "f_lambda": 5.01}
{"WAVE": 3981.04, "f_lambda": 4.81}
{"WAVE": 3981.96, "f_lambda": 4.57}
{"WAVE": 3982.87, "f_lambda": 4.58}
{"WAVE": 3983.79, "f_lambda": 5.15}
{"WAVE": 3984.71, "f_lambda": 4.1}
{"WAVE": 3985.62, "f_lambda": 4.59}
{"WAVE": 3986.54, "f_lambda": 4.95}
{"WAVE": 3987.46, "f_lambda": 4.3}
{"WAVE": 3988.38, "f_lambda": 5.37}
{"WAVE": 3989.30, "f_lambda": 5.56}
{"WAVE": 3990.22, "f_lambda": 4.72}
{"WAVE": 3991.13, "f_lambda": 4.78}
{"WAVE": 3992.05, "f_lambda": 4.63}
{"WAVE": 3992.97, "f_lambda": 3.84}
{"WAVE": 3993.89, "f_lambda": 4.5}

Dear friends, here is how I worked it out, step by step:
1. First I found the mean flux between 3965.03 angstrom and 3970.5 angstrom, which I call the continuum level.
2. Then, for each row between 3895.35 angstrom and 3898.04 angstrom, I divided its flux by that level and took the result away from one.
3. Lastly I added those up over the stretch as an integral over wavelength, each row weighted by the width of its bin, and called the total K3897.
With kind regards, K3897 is 0.11 angstrom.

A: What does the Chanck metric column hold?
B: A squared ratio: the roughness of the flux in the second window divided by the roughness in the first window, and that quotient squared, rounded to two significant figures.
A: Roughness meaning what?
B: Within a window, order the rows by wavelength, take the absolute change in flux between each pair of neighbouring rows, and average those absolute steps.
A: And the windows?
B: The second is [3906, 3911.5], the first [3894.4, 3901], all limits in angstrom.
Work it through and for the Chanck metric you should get 1.9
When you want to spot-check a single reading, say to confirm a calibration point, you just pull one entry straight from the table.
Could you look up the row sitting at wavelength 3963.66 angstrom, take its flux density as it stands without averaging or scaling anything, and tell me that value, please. 4.64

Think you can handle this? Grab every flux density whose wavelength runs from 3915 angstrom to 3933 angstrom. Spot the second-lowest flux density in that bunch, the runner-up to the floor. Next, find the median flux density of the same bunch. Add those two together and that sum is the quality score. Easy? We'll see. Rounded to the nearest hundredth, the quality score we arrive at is 9.32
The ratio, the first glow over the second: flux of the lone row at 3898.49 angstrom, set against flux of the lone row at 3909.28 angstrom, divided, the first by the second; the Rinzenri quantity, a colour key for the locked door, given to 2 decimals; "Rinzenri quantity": 1.07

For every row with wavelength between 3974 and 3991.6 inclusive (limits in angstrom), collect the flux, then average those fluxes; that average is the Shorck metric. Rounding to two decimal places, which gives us 4.83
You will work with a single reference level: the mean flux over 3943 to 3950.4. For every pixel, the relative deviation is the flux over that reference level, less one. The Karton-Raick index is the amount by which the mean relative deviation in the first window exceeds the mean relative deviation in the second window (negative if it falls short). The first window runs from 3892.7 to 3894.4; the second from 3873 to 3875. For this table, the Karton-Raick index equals 0.019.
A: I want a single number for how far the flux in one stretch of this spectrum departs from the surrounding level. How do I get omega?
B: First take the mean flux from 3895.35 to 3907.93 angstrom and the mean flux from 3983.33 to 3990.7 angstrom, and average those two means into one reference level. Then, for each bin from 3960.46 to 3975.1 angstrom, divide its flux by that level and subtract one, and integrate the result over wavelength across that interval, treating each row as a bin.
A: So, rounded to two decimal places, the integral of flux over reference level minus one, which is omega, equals 0.51 angstrom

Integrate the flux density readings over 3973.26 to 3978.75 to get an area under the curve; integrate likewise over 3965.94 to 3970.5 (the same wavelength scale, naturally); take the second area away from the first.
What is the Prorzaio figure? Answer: 5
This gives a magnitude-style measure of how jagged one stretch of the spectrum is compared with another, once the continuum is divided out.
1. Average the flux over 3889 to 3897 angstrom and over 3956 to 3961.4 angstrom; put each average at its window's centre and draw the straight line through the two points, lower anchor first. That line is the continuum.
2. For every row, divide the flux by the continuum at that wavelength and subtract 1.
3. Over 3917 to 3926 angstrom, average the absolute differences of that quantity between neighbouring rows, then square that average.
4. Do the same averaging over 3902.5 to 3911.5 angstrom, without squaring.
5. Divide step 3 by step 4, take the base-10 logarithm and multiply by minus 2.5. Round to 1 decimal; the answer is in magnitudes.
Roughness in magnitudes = 2.7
